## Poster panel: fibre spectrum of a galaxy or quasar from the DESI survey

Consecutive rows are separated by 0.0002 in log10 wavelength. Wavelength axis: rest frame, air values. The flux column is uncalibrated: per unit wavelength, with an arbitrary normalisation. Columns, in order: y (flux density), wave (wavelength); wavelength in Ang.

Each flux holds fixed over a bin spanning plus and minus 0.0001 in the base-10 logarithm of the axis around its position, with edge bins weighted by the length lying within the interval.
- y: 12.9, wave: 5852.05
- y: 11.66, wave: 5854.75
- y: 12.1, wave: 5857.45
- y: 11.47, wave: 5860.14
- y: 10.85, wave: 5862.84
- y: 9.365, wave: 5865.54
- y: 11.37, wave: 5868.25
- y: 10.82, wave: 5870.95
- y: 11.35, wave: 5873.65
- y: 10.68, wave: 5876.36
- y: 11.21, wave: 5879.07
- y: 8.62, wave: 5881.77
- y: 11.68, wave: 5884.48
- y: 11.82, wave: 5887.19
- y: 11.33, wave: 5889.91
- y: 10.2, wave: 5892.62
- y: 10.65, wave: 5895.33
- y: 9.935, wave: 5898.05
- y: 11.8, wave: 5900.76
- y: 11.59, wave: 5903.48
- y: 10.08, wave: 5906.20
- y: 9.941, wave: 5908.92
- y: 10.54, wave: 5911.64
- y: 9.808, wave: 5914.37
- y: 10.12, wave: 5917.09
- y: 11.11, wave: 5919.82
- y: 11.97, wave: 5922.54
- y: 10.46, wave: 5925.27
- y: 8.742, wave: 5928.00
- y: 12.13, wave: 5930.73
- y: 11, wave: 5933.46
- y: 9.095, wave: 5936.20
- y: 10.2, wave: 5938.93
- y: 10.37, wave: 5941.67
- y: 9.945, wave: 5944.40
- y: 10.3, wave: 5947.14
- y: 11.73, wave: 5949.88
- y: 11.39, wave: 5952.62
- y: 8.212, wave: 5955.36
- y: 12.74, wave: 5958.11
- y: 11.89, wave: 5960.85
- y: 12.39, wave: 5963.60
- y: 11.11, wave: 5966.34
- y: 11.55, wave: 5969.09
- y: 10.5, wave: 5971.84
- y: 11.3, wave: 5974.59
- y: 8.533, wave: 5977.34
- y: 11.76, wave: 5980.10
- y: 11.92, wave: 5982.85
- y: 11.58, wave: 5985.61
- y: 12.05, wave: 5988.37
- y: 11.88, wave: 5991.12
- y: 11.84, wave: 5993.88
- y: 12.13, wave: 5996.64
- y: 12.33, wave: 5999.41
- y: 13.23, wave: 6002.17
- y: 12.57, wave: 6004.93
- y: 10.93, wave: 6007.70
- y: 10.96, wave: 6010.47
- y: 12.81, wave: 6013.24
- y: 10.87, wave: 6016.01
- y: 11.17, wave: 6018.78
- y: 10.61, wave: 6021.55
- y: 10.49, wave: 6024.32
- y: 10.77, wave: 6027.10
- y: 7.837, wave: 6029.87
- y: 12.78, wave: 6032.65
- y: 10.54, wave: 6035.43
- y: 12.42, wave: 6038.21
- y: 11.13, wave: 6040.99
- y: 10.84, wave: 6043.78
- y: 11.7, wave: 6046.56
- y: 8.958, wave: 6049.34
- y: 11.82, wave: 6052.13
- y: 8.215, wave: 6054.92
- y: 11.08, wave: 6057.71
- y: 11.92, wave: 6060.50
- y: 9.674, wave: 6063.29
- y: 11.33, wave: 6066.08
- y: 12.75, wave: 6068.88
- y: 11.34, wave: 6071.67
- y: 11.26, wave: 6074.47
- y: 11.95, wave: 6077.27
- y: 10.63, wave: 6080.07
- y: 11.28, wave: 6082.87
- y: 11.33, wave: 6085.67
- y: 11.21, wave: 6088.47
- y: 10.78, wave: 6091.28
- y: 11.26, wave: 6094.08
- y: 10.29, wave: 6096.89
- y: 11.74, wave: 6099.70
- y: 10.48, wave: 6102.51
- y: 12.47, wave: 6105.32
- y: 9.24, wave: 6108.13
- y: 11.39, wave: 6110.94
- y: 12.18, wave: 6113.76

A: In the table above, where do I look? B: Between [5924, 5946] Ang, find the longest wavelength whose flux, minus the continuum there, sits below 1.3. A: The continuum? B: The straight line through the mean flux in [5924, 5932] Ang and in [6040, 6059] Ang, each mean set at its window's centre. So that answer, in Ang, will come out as 5944.40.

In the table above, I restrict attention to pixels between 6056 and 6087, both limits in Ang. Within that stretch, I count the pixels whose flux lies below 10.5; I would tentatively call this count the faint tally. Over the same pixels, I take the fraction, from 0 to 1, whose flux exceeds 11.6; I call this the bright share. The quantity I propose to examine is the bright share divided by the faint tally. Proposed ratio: 0.27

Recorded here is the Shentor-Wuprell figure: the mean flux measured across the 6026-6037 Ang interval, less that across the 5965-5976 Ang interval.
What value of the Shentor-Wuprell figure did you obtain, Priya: -0.6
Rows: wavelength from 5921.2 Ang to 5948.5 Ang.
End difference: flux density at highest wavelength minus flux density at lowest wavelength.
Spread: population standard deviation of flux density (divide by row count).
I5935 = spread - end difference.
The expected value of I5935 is 2.7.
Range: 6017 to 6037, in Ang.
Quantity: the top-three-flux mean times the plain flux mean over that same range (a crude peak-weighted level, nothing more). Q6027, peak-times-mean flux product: 123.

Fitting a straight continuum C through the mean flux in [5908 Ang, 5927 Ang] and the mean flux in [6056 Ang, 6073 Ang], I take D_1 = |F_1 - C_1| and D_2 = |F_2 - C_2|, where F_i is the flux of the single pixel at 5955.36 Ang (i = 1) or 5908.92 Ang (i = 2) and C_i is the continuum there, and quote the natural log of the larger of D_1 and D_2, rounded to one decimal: 0.9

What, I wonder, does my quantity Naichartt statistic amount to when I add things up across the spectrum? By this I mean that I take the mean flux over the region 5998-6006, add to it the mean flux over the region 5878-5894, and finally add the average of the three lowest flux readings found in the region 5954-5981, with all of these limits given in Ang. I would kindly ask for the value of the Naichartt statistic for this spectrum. 32.6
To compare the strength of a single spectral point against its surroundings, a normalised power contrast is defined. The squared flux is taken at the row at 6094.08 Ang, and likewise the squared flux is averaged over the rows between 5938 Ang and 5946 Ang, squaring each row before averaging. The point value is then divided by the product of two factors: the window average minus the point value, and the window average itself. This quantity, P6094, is -0.05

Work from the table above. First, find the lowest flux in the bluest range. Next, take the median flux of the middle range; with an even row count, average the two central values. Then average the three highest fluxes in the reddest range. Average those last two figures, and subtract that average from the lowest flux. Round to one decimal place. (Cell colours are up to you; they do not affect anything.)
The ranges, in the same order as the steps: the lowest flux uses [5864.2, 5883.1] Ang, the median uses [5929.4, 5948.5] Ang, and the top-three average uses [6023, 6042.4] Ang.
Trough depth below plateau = -2.6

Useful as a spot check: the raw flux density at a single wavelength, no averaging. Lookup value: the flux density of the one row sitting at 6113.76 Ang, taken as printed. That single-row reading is 12.18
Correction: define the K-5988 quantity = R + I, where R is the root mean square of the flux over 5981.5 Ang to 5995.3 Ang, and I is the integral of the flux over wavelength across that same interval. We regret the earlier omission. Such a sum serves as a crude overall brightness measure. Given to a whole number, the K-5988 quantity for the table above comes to 175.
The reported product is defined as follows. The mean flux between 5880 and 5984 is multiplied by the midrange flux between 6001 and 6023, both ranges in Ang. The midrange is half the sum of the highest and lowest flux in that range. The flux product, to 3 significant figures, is 128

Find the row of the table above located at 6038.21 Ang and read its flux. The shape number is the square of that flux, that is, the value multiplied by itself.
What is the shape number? 154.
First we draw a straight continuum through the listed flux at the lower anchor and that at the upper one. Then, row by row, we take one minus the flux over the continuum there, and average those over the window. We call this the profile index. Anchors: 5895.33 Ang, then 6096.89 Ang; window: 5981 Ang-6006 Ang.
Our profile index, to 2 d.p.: -0.16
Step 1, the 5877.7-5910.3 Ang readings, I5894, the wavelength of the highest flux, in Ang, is 5887.19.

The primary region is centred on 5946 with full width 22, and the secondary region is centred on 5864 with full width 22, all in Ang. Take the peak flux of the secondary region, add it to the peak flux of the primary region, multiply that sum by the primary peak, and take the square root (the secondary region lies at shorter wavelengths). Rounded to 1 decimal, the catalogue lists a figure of 16.7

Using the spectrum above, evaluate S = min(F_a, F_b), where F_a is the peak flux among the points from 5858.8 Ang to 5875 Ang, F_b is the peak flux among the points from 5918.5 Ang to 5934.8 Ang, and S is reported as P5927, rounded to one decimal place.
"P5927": 11.5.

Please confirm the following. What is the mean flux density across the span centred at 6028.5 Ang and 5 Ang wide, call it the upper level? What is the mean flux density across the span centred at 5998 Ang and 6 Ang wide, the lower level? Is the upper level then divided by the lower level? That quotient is 0.76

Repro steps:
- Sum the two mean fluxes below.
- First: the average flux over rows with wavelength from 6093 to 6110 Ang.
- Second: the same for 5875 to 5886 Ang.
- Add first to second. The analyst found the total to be 21.5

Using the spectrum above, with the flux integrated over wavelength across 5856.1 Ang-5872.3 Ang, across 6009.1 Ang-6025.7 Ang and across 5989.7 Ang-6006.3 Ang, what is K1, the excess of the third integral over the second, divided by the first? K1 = 0.11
